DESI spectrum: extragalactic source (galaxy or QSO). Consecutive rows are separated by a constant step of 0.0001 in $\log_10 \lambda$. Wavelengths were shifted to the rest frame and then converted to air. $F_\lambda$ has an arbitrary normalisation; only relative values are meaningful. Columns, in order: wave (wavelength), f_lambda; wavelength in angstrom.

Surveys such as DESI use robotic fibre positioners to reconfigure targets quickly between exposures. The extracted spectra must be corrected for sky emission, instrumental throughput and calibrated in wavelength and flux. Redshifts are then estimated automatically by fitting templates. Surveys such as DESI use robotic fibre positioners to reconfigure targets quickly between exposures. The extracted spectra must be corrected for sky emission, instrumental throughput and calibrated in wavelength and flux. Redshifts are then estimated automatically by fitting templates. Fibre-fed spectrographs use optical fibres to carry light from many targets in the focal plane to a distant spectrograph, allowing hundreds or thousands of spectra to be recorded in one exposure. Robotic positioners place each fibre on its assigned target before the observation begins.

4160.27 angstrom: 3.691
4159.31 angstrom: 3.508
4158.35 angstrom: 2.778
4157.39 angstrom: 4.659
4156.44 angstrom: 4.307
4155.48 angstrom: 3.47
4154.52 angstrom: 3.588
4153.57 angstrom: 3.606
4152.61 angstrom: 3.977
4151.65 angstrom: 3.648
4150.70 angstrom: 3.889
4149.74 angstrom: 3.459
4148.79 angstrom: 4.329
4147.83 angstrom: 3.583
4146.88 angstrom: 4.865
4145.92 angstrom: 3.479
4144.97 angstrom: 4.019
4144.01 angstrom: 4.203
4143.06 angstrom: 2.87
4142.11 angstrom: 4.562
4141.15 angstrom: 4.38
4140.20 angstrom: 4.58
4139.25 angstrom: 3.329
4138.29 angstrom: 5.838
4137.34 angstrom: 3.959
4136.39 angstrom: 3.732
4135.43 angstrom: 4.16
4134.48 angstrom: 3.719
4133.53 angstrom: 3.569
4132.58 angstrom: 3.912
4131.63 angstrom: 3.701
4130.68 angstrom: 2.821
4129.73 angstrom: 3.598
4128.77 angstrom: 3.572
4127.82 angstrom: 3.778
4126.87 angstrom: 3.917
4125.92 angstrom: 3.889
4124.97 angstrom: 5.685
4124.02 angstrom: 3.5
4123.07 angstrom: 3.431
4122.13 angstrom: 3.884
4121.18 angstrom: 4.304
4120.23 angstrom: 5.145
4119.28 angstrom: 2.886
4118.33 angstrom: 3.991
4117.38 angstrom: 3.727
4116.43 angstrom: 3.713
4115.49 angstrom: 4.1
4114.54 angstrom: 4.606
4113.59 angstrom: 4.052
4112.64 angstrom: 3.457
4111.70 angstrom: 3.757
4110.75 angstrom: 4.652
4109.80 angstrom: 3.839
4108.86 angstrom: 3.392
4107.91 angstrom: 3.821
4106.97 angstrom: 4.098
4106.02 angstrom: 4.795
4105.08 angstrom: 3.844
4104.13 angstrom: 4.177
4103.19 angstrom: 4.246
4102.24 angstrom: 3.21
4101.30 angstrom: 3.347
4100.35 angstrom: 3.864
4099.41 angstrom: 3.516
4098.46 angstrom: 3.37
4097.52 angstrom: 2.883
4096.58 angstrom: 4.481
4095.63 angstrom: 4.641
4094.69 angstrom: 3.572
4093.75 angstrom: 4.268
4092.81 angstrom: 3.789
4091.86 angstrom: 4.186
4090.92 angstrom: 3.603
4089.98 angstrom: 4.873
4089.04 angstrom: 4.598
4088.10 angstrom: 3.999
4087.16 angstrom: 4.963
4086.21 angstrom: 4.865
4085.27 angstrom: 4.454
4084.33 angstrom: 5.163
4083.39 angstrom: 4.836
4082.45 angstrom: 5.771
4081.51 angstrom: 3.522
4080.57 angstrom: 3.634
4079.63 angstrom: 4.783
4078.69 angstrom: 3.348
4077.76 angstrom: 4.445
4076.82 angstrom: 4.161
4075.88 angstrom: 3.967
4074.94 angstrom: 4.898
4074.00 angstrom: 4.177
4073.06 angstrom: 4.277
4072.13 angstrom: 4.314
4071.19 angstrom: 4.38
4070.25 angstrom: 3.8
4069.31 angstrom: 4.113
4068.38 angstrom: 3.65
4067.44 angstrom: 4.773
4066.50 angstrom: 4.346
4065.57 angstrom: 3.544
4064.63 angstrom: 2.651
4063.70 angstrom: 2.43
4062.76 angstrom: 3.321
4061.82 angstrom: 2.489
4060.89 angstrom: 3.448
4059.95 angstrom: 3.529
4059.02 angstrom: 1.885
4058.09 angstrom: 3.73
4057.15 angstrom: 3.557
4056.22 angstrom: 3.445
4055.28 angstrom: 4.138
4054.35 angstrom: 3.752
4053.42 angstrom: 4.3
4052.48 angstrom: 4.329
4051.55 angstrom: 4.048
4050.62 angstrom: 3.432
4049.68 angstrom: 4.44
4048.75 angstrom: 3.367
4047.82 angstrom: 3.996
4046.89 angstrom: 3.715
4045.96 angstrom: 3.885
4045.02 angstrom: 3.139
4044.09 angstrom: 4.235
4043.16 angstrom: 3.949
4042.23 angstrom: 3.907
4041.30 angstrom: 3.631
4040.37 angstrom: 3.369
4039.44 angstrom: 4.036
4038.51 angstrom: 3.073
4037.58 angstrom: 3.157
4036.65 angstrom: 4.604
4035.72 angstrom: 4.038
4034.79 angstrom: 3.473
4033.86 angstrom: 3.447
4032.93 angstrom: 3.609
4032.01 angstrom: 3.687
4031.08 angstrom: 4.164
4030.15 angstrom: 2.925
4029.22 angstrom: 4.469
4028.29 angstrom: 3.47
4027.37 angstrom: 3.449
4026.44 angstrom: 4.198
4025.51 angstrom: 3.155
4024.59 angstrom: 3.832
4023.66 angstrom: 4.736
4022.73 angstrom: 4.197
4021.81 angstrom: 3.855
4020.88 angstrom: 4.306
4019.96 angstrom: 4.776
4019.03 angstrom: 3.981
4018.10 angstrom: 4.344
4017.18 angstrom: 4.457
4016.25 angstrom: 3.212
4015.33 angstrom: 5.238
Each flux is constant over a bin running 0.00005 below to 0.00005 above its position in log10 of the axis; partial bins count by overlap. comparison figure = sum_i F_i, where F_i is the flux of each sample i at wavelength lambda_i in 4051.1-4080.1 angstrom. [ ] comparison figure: 118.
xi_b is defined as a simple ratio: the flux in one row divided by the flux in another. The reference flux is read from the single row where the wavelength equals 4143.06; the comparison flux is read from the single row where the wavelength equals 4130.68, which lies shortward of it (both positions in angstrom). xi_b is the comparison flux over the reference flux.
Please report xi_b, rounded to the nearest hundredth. 0.98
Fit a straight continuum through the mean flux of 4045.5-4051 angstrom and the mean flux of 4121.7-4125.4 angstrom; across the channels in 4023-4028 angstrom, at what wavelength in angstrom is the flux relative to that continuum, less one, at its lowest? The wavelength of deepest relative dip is 4025.51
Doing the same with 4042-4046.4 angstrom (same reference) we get 4045.02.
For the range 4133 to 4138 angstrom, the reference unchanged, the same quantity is 4133.53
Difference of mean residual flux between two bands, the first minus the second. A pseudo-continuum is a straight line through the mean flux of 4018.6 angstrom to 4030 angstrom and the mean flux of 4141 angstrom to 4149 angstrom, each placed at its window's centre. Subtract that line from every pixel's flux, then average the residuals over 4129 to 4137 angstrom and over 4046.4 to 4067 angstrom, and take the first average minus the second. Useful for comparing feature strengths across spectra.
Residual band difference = 0.11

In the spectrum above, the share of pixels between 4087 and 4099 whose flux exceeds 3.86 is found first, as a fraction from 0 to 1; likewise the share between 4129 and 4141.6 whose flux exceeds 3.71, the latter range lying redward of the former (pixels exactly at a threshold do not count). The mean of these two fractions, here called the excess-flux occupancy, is 0.615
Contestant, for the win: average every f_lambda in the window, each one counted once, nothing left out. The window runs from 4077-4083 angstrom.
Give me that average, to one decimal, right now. 4.3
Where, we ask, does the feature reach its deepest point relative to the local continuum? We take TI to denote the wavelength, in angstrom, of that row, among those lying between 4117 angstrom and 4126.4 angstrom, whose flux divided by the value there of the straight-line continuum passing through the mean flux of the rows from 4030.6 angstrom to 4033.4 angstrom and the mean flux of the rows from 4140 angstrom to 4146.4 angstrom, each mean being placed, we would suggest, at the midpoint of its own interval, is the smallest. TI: 4119.28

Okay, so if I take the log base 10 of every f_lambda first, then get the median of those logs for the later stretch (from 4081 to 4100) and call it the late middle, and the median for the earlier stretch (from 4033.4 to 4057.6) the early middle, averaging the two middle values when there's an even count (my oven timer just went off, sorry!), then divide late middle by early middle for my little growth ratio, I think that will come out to 1.10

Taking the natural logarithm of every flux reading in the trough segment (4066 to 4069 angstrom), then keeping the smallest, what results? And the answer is 1.29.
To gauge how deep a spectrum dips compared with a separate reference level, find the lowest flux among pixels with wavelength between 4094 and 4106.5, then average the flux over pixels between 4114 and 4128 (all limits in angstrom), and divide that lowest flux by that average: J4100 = 0.71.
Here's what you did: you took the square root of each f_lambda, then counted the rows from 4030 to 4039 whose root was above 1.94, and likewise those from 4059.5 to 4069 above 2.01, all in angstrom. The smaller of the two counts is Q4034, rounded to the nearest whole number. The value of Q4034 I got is 2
